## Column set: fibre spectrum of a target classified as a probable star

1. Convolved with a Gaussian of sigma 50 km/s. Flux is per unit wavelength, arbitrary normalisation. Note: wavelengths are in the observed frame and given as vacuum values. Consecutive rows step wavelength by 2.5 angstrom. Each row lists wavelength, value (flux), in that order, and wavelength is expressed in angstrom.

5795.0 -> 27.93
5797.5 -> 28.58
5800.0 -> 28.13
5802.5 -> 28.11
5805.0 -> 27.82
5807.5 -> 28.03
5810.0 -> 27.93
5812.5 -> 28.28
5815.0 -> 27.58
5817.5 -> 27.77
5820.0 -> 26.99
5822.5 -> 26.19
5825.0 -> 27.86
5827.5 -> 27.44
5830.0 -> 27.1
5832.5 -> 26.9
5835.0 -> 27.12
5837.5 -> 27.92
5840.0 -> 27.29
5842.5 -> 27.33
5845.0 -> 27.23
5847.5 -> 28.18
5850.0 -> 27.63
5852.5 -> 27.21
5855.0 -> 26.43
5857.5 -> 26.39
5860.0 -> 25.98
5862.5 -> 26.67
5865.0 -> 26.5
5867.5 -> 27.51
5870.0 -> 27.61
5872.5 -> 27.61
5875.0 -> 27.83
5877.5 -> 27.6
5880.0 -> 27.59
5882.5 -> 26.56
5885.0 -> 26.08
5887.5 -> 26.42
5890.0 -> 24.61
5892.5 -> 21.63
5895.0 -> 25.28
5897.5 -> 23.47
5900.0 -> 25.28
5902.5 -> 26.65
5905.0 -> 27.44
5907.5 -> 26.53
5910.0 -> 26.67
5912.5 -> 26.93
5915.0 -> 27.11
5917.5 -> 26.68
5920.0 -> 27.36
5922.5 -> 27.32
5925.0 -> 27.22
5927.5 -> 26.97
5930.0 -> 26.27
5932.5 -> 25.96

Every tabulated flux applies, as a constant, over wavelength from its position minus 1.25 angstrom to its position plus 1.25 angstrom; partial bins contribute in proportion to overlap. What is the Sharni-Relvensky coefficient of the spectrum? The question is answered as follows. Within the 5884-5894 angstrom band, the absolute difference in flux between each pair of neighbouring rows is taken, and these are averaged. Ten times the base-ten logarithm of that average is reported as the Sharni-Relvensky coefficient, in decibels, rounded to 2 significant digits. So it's 2.3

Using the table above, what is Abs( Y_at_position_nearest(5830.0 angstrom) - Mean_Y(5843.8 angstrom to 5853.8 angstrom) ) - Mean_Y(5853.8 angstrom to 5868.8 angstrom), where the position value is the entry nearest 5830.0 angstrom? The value -26.1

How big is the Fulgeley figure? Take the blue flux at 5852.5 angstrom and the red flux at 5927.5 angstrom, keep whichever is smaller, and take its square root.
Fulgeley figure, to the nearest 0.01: 5.19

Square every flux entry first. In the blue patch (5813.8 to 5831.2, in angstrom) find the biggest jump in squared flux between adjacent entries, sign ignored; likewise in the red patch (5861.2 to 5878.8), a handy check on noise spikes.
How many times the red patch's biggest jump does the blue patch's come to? 1.65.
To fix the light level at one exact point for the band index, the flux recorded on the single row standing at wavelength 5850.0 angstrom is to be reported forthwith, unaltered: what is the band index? 27.63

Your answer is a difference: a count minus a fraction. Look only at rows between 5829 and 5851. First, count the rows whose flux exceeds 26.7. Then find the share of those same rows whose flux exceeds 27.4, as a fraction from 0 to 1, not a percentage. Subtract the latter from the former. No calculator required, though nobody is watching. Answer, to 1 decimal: 8.7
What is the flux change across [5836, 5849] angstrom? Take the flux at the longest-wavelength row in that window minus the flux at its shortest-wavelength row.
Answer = 0.3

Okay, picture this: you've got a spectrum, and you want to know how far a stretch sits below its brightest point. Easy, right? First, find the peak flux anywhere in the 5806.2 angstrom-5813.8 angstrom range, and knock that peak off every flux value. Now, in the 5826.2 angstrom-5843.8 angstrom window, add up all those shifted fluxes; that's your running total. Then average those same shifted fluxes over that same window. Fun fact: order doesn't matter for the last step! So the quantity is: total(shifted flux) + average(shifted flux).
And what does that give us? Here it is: -7.8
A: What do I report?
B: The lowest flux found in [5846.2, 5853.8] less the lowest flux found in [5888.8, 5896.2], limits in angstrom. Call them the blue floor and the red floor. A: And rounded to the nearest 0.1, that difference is 5.6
